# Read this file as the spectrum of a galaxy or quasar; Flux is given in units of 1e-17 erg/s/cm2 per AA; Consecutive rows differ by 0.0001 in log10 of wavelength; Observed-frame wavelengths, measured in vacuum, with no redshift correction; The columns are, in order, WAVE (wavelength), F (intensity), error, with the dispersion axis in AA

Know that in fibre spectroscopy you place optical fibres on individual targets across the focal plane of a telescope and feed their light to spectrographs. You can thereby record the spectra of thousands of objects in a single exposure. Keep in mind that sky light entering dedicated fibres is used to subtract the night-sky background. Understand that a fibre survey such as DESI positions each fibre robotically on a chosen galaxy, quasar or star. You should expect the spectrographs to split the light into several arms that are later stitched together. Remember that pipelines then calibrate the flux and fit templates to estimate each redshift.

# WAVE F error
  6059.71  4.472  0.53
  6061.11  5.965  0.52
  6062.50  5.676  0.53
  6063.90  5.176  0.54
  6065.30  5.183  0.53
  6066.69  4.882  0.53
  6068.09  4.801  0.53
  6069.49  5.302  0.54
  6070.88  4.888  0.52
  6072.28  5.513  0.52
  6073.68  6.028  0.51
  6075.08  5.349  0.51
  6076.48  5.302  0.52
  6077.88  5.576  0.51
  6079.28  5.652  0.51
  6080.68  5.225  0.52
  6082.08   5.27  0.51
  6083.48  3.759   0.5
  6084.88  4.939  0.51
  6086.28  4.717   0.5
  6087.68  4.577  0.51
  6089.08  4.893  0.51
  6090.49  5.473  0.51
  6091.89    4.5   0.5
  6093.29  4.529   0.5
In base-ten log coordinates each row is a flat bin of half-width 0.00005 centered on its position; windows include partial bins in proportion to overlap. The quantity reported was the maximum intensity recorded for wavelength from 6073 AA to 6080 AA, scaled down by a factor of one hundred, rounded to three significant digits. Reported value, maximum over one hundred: 0.0603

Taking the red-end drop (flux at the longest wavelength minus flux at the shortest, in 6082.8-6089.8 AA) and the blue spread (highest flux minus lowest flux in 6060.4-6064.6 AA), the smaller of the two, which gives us 0.79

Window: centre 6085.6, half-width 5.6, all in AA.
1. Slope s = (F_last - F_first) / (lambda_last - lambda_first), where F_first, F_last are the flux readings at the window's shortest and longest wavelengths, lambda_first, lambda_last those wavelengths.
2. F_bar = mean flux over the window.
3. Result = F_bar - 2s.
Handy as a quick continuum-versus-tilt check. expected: 4.8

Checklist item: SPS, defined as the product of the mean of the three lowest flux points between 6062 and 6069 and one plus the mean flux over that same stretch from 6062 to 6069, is 30.4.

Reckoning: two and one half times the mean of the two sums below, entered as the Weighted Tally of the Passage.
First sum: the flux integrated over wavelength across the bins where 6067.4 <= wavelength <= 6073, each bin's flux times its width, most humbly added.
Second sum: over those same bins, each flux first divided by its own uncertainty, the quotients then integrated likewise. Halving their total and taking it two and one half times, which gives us 104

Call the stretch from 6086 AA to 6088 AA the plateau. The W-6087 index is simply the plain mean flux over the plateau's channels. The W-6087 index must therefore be 4.6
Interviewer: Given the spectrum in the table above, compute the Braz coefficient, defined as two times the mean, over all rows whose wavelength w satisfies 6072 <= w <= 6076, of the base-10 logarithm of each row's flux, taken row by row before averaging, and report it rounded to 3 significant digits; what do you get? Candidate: 1.50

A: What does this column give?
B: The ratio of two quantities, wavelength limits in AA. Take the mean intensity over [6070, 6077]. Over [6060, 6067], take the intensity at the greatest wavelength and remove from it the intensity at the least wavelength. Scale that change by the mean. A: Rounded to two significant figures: -0.20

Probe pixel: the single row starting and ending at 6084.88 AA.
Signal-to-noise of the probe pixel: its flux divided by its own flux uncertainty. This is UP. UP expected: 9.7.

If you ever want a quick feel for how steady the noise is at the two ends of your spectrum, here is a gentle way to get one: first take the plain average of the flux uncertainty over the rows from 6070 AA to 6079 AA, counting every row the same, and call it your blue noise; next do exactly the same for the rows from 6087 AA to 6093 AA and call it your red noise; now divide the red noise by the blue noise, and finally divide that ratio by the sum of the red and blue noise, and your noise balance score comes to 0.96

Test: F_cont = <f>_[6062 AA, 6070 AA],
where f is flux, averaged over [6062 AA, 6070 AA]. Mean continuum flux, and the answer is 5.2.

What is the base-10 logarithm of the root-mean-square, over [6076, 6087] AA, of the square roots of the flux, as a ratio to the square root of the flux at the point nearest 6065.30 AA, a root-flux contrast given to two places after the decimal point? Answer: -0.01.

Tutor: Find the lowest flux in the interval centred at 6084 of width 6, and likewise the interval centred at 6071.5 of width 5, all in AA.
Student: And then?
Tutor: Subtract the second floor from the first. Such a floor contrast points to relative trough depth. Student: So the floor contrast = -1.1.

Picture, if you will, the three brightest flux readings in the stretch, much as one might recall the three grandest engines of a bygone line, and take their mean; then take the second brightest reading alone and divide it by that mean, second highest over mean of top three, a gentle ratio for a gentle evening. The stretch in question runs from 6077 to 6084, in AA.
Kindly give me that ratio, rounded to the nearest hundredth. 1.01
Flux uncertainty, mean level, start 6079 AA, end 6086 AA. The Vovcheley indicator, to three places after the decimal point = 0.510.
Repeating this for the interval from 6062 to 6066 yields 0.533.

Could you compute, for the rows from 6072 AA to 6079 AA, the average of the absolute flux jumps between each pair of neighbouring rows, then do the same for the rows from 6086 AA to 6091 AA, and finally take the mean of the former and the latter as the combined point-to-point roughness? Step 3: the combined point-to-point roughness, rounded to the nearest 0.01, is 0.36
